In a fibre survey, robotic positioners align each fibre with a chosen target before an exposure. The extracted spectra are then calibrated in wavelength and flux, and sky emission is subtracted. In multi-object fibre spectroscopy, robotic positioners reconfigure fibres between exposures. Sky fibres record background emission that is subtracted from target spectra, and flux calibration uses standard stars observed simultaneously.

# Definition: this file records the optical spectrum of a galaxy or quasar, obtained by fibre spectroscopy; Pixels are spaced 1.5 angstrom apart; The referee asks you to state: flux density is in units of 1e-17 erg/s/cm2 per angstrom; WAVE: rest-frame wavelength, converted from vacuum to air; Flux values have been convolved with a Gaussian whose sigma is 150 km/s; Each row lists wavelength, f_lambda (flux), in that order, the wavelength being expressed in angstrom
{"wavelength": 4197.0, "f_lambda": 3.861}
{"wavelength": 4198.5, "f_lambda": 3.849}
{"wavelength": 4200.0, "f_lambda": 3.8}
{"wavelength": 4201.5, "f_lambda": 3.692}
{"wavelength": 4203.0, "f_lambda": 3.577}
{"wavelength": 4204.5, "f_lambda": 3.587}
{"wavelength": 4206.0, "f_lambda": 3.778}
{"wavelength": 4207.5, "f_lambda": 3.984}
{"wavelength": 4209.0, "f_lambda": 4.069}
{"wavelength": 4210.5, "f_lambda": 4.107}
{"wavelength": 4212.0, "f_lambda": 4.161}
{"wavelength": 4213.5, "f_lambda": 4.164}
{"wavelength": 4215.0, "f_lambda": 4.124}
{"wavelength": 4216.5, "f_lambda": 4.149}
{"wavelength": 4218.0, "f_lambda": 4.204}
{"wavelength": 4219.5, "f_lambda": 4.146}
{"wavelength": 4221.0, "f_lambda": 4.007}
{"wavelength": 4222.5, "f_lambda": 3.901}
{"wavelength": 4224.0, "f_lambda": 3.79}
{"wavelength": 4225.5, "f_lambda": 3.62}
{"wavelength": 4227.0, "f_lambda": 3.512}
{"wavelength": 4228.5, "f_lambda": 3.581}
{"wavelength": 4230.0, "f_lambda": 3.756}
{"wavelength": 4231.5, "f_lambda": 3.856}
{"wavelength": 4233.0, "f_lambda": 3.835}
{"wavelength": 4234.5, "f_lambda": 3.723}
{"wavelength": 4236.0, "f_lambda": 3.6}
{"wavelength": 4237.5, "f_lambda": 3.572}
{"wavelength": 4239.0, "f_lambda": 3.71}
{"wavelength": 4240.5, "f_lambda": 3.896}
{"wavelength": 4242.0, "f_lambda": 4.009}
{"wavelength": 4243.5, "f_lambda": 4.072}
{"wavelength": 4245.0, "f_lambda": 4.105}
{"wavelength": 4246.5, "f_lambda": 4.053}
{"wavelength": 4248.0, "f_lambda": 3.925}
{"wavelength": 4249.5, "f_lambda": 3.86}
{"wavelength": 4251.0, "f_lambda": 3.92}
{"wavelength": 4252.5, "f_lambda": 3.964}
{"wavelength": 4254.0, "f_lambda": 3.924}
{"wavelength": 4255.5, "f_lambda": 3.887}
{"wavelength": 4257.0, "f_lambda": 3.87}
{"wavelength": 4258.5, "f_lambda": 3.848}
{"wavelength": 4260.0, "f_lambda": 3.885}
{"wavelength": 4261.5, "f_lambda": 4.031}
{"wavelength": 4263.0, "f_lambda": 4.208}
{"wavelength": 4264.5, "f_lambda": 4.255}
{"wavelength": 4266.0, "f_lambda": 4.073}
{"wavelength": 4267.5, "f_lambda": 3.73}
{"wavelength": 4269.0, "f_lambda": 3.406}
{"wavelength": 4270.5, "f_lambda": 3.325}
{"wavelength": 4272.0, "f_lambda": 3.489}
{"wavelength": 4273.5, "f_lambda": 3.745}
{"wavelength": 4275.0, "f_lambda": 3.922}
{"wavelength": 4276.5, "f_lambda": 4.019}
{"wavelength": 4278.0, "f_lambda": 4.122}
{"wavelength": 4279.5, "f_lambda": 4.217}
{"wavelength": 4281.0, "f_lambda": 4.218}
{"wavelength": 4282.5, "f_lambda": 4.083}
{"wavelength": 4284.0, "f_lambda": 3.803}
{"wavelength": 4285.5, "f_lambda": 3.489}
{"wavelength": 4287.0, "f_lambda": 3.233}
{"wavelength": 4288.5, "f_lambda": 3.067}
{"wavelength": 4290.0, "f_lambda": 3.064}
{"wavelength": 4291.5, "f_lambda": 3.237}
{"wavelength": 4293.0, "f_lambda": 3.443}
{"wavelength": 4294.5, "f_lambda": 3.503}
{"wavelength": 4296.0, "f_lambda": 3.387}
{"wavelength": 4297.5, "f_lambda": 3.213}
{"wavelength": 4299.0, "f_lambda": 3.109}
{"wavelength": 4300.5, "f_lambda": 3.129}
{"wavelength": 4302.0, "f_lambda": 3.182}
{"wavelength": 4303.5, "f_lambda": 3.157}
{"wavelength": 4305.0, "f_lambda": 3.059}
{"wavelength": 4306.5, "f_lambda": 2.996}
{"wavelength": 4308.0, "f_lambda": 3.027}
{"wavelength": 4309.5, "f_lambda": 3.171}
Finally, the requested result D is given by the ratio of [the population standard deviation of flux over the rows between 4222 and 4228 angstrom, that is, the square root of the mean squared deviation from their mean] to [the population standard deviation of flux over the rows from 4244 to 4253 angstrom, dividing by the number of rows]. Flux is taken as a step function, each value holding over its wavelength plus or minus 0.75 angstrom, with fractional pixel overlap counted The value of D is 1.8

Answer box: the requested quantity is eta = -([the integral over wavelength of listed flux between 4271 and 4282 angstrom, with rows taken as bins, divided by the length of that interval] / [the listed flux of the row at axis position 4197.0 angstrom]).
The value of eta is -1.02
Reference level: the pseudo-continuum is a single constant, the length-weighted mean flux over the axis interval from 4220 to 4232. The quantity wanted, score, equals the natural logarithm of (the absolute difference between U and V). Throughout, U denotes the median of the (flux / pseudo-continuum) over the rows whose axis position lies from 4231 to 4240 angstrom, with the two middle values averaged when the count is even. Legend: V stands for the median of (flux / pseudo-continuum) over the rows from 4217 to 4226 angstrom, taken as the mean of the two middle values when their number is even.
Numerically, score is -2.8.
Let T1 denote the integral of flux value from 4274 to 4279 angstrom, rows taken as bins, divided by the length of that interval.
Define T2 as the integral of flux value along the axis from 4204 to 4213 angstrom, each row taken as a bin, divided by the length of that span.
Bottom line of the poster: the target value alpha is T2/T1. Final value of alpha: 0.99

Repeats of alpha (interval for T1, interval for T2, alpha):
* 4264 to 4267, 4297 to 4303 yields 0.77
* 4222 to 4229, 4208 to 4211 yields 1.11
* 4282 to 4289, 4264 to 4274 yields 1.05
